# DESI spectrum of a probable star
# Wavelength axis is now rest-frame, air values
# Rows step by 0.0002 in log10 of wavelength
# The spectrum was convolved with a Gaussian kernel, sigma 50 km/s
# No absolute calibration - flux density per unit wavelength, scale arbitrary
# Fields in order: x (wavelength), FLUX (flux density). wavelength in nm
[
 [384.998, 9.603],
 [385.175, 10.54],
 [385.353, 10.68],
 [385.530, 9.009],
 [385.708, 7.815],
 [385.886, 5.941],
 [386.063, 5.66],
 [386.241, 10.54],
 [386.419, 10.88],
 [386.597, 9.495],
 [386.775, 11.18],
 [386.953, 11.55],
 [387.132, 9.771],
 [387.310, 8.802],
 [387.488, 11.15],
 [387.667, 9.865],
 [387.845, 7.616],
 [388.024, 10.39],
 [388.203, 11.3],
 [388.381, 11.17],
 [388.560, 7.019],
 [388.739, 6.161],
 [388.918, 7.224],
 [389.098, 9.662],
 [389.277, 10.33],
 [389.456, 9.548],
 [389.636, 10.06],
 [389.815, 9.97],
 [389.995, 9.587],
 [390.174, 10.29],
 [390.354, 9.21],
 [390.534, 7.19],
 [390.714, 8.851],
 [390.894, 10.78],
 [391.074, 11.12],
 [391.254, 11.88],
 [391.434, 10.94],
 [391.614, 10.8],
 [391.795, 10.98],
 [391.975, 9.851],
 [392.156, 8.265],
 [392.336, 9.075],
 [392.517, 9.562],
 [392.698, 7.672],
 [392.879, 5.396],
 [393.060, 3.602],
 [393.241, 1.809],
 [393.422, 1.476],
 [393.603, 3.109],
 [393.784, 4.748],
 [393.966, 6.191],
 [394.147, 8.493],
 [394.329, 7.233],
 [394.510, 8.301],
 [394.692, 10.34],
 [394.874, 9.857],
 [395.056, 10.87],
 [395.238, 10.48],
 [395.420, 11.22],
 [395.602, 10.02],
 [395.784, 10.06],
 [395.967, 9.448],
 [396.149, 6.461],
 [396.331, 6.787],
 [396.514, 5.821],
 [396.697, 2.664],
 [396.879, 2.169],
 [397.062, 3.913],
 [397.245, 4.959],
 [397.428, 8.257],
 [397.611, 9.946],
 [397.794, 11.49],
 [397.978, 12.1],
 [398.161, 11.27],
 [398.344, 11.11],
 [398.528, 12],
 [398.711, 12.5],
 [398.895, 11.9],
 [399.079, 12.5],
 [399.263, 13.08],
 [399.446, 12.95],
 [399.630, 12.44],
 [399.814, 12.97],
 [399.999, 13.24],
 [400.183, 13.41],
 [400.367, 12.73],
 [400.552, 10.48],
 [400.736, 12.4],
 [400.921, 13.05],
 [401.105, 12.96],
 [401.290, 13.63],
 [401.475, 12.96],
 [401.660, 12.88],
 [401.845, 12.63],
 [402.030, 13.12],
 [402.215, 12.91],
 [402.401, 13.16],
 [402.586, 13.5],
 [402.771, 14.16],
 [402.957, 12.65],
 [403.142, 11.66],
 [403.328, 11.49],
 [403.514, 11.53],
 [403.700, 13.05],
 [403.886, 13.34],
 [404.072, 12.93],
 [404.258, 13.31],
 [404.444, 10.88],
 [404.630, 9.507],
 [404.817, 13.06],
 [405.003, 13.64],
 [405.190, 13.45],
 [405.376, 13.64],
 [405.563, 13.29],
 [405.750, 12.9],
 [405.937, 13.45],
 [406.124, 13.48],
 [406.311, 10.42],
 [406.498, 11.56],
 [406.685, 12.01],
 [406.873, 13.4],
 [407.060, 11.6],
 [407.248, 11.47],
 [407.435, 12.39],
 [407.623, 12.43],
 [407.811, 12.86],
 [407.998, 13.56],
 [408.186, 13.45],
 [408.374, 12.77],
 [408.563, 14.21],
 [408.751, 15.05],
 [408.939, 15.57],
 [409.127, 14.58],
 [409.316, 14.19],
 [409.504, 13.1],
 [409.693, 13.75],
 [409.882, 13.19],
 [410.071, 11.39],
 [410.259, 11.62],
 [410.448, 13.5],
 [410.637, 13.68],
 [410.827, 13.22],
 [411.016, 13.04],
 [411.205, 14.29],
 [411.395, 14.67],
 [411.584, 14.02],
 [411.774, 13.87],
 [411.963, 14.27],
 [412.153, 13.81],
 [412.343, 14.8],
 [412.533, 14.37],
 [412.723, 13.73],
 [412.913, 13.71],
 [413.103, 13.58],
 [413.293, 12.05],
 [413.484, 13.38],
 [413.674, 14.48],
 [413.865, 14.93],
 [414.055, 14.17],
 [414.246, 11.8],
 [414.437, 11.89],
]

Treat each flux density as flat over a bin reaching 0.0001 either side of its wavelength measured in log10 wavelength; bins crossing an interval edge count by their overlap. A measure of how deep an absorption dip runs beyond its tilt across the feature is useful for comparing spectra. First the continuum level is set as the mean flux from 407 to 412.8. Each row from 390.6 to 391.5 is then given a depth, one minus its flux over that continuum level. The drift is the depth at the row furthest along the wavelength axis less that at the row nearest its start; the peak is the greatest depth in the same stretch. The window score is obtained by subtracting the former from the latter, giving 0.50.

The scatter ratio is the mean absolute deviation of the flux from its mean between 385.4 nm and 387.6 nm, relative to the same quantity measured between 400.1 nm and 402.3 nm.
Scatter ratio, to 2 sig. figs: 3.3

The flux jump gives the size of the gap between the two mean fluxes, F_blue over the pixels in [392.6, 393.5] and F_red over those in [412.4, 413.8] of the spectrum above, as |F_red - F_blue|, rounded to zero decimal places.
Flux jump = 10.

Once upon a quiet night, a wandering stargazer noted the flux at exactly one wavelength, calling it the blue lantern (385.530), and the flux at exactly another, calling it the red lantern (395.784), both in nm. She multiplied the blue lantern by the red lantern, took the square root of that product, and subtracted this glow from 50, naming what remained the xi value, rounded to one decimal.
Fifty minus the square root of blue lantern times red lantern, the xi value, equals 40.5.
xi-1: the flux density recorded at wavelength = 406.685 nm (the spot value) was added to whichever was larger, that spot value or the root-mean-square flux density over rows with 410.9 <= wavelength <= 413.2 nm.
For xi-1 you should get 26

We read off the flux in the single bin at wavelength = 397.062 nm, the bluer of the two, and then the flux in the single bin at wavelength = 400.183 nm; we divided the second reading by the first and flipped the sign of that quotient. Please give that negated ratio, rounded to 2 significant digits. -3.4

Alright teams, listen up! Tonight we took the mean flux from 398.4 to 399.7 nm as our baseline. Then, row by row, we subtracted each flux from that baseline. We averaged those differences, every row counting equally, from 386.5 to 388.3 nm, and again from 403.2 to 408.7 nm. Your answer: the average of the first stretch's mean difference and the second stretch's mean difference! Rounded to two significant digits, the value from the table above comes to 1.1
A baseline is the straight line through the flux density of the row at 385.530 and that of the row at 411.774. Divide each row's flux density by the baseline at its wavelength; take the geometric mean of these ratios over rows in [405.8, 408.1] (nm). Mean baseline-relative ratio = 0.95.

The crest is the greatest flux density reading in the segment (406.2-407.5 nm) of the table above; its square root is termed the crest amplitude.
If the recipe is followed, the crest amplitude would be 3.66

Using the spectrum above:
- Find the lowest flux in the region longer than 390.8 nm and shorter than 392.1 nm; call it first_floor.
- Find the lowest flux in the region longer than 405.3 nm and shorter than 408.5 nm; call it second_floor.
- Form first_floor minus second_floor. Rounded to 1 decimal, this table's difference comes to -0.6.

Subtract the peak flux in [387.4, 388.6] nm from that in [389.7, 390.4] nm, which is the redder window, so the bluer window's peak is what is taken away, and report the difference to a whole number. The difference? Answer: -1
